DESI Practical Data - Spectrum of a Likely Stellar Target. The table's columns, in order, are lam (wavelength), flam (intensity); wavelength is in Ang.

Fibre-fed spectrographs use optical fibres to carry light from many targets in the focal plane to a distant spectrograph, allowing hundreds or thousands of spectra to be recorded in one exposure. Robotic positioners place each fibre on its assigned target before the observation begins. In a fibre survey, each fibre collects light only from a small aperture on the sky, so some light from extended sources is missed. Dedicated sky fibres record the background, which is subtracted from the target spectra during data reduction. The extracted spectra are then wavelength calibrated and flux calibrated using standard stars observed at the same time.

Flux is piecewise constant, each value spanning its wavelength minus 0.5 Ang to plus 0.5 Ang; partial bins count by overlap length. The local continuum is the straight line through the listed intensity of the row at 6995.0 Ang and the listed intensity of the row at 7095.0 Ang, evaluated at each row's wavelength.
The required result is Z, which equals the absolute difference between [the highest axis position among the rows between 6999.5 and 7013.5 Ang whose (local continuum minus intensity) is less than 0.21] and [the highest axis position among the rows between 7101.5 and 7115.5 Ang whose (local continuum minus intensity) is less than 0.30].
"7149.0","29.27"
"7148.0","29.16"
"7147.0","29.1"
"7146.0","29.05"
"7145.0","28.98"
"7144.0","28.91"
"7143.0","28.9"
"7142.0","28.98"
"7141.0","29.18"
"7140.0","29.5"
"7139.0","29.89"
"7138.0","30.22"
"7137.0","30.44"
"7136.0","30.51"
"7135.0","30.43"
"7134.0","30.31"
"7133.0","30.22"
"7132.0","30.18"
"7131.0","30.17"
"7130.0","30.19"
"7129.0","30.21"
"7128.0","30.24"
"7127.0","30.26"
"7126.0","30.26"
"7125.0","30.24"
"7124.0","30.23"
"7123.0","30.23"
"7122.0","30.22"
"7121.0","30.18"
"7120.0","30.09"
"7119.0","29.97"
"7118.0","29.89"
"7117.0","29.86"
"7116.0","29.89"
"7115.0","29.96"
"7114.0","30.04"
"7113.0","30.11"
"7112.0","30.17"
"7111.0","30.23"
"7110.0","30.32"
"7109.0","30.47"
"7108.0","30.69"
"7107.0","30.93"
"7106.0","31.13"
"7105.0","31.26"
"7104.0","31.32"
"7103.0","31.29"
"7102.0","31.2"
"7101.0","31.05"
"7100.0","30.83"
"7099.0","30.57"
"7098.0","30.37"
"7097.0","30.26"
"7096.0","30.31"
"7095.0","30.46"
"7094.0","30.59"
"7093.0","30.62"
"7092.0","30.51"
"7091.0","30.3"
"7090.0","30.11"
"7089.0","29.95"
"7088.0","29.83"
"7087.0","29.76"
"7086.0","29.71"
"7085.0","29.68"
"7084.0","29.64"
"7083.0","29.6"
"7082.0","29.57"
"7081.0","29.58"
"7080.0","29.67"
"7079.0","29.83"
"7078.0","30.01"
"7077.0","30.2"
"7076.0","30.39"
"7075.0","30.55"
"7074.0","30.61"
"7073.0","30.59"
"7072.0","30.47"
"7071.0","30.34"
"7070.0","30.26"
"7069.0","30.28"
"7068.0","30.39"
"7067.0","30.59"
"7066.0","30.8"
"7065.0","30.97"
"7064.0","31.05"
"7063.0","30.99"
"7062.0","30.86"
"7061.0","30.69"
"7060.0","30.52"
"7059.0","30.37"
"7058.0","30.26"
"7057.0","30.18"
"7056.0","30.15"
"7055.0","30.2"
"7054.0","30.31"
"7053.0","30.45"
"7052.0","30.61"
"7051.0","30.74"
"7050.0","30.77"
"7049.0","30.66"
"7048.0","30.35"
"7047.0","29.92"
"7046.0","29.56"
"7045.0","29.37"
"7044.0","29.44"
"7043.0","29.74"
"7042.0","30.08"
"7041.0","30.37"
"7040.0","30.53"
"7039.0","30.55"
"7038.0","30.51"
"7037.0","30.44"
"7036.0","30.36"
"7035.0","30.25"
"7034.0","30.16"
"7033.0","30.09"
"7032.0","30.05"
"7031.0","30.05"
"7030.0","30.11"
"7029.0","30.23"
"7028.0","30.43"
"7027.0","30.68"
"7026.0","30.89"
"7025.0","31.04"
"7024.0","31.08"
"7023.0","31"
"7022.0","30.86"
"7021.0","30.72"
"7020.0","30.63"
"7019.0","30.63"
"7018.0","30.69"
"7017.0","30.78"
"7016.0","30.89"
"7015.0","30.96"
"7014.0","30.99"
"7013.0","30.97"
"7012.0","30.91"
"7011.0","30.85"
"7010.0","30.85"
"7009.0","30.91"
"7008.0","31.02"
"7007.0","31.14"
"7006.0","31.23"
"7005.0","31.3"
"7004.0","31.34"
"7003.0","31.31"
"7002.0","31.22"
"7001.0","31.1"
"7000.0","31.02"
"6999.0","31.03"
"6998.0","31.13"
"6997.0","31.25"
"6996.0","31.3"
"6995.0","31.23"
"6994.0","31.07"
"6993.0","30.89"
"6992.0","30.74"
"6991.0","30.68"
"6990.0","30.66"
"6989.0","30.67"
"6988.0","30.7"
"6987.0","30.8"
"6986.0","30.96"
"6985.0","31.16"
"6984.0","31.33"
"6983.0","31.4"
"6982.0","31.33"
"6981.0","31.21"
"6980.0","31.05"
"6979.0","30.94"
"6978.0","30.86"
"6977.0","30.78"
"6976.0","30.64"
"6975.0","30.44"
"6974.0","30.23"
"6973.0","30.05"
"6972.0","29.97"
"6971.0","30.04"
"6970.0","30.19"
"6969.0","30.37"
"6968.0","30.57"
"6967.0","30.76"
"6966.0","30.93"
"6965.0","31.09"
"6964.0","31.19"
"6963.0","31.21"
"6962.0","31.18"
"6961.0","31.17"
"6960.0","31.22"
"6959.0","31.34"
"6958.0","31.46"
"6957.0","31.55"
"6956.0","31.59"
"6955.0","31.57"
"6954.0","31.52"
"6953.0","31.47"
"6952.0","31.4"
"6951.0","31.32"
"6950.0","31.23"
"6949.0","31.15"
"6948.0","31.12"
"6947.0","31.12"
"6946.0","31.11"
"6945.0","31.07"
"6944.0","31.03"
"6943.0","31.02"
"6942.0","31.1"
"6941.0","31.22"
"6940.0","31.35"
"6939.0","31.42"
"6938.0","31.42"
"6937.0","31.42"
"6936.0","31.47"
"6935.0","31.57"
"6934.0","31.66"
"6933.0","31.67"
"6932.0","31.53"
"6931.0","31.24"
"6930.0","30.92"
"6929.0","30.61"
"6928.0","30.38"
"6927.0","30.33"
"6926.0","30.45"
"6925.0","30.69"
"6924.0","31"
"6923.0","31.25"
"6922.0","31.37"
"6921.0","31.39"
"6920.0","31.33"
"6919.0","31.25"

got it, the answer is 101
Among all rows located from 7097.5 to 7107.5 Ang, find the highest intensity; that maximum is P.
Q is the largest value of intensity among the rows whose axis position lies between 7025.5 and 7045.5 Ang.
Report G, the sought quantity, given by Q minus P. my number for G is -0.43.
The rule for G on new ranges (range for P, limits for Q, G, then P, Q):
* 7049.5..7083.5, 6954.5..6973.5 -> 0.54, 31.05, 31.59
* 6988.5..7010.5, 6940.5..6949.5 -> -0.12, 31.34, 31.22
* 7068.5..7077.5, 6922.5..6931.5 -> 0.64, 30.61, 31.25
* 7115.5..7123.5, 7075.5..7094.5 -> 0.39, 30.23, 30.62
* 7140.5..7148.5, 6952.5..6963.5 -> 2.41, 29.18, 31.59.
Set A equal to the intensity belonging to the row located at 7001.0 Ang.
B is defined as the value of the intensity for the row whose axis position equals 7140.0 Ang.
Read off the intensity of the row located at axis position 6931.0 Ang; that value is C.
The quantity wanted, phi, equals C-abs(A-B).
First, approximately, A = 31.1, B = 29.5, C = 31.24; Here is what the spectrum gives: 29.6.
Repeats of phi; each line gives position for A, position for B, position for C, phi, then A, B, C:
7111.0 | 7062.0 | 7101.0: 30.4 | 30.23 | 30.86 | 31.05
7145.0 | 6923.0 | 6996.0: 29.0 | 28.98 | 31.25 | 31.3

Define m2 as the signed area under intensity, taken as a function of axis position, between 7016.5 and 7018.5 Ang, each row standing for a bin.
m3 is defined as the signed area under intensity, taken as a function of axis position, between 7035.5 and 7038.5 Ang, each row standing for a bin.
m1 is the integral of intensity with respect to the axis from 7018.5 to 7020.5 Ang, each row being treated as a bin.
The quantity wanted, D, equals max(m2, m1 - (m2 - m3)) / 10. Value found 9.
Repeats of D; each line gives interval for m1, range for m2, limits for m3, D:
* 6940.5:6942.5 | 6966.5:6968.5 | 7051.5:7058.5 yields 21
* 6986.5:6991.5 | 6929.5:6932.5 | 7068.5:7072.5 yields 18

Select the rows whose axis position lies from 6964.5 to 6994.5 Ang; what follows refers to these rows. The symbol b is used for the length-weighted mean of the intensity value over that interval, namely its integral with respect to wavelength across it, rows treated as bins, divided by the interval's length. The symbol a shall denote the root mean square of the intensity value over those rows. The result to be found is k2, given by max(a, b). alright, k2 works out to 30.8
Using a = 30.8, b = 30.8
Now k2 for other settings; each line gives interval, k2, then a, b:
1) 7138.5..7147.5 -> 29.2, 29.2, 29.2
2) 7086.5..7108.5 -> 30.6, 30.6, 30.6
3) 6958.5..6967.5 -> 31.1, 31.1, 31.1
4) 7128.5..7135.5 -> 30.2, 30.2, 30.2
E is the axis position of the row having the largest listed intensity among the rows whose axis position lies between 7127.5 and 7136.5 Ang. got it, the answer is 7136.0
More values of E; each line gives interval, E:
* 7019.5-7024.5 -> 7024.0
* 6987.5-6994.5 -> 6994.0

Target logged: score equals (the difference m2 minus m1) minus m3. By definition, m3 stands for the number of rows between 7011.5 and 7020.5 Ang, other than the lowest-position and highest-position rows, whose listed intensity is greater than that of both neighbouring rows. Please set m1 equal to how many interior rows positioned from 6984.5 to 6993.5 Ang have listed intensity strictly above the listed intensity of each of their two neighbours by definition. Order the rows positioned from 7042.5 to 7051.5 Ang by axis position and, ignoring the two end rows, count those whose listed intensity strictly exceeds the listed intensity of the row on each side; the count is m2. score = 0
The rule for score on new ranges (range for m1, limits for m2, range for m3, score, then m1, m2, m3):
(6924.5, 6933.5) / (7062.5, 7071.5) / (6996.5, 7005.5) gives 0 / 0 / 1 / 1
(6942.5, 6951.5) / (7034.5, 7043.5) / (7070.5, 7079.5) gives 0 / 0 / 1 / 1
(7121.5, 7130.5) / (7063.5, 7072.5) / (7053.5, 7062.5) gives 0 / 0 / 0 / 0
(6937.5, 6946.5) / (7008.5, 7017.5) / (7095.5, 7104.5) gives 1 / 0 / 1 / 0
